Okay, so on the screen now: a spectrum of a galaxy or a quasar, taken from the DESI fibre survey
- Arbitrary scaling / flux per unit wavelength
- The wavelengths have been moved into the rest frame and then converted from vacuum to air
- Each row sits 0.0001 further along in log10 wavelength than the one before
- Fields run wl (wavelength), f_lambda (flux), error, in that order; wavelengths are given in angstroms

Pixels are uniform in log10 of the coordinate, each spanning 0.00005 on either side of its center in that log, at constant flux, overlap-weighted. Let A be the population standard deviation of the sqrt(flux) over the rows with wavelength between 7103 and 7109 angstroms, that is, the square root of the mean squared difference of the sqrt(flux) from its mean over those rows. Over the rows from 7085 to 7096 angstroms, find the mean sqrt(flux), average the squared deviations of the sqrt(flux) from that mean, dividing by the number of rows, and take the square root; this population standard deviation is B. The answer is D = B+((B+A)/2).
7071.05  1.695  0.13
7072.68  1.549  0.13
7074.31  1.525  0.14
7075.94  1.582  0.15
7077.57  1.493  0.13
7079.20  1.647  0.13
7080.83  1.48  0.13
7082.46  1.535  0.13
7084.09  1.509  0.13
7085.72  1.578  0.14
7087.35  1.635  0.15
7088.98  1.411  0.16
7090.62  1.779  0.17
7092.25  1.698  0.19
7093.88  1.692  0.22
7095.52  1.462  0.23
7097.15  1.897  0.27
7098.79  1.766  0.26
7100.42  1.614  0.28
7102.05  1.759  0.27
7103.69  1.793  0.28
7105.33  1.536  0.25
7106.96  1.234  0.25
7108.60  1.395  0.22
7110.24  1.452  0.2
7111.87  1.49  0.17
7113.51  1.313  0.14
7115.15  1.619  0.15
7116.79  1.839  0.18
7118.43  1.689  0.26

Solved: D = 0.115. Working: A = 0.084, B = 0.049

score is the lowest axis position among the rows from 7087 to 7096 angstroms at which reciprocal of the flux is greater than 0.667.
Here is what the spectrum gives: 7088.98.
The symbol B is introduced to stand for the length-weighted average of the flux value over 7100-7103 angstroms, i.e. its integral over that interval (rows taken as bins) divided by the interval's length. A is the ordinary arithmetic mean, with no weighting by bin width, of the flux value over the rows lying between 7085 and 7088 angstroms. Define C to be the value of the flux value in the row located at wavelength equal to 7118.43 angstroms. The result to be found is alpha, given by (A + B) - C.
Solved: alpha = 1.62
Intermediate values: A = 1.61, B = 1.70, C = 1.689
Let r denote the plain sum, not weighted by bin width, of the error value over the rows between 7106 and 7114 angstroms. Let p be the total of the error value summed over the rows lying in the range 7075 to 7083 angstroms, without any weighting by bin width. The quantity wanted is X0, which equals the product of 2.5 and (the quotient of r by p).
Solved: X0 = 3.7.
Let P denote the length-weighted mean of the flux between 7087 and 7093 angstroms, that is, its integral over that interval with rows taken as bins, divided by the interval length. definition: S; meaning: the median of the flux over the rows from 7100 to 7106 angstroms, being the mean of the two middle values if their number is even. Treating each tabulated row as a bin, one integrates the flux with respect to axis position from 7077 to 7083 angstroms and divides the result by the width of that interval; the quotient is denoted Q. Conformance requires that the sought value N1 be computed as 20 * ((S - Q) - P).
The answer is -30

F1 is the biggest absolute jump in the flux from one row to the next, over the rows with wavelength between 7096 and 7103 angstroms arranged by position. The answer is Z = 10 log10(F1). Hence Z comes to -8.2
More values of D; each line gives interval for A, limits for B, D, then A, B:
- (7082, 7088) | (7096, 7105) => 0.061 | 0.019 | 0.034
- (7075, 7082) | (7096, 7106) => 0.082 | 0.027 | 0.046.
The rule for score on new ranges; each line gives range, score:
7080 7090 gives 7080.83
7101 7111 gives 7106.96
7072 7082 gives 7077.57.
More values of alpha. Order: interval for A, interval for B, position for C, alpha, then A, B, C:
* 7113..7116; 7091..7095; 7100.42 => 1.54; 1.47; 1.69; 1.614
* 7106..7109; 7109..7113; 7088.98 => 1.36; 1.31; 1.45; 1.411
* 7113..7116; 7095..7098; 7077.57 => 1.67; 1.47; 1.70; 1.493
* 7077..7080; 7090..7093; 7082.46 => 1.77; 1.57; 1.74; 1.535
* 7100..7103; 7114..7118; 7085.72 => 1.80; 1.69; 1.69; 1.578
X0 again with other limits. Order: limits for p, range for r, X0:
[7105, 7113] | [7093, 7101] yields 2.9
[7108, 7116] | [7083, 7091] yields 2.1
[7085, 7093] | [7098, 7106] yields 4.1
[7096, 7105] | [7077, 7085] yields 1.2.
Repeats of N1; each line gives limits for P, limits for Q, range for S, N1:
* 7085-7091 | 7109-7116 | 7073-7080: -30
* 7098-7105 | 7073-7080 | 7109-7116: -36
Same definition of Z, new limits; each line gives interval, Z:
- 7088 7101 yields -3.6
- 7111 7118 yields -5.1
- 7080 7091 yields -4.3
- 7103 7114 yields -5.2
